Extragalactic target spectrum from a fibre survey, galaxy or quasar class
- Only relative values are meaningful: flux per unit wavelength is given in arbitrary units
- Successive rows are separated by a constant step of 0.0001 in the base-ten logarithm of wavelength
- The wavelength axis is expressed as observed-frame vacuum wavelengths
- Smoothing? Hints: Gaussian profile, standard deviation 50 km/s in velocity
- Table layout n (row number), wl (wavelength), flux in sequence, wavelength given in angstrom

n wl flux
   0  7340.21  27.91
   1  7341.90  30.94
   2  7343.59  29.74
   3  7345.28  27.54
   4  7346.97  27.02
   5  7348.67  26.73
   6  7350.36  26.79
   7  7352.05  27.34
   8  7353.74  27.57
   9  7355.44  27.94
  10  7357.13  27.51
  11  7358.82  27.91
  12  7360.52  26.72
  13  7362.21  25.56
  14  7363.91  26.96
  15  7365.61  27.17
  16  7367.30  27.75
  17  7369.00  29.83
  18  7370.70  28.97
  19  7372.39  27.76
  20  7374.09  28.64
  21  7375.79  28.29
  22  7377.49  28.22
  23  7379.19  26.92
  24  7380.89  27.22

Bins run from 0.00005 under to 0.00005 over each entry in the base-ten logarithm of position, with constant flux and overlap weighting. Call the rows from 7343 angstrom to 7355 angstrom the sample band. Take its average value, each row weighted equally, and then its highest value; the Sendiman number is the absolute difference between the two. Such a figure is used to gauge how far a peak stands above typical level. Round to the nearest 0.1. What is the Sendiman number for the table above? 2.2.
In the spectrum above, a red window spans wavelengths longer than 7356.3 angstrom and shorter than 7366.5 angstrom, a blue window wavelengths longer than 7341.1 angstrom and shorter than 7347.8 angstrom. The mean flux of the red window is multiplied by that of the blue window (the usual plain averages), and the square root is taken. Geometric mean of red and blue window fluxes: 27.9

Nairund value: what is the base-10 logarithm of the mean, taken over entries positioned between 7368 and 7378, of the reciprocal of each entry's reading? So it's -1.46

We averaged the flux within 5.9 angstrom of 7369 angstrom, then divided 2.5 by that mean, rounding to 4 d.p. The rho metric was 0.0888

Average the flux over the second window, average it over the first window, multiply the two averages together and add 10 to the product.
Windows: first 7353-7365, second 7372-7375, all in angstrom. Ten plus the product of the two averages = 776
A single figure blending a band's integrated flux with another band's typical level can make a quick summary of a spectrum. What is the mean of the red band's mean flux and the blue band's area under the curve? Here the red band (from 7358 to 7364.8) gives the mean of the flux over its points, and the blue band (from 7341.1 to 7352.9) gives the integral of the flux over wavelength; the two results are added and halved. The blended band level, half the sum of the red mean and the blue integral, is 179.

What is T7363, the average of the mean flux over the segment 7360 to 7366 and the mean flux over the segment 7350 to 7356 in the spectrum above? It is 27.0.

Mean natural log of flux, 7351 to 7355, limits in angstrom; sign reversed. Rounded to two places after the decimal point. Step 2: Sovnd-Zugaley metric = -3.31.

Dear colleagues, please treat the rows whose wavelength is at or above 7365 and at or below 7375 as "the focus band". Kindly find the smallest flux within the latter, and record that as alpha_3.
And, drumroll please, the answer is 27.17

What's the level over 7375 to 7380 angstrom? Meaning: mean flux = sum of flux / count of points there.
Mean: 27.8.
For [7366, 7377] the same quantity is 28.5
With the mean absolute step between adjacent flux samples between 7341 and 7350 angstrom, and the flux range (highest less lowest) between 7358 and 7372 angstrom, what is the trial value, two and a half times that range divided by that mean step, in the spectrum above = 10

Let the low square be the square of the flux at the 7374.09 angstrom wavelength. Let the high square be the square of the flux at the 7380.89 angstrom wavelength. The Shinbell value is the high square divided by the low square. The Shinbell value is 0.90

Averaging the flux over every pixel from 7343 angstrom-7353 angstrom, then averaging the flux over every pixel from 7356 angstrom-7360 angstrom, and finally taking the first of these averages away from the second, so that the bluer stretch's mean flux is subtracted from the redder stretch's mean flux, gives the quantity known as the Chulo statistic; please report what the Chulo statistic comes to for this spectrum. 0.2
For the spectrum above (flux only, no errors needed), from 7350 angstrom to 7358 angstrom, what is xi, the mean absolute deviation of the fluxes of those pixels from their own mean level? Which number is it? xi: 0.3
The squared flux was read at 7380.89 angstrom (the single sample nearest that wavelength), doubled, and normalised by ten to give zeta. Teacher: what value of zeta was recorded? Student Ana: 148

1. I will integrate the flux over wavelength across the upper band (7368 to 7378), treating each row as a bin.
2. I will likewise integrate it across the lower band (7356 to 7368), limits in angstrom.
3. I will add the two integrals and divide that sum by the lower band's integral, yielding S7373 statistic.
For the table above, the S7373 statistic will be 1.9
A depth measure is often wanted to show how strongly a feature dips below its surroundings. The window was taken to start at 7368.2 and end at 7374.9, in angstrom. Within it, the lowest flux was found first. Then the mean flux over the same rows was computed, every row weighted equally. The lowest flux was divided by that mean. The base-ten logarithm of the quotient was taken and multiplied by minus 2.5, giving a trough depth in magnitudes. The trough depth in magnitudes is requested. 0.040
